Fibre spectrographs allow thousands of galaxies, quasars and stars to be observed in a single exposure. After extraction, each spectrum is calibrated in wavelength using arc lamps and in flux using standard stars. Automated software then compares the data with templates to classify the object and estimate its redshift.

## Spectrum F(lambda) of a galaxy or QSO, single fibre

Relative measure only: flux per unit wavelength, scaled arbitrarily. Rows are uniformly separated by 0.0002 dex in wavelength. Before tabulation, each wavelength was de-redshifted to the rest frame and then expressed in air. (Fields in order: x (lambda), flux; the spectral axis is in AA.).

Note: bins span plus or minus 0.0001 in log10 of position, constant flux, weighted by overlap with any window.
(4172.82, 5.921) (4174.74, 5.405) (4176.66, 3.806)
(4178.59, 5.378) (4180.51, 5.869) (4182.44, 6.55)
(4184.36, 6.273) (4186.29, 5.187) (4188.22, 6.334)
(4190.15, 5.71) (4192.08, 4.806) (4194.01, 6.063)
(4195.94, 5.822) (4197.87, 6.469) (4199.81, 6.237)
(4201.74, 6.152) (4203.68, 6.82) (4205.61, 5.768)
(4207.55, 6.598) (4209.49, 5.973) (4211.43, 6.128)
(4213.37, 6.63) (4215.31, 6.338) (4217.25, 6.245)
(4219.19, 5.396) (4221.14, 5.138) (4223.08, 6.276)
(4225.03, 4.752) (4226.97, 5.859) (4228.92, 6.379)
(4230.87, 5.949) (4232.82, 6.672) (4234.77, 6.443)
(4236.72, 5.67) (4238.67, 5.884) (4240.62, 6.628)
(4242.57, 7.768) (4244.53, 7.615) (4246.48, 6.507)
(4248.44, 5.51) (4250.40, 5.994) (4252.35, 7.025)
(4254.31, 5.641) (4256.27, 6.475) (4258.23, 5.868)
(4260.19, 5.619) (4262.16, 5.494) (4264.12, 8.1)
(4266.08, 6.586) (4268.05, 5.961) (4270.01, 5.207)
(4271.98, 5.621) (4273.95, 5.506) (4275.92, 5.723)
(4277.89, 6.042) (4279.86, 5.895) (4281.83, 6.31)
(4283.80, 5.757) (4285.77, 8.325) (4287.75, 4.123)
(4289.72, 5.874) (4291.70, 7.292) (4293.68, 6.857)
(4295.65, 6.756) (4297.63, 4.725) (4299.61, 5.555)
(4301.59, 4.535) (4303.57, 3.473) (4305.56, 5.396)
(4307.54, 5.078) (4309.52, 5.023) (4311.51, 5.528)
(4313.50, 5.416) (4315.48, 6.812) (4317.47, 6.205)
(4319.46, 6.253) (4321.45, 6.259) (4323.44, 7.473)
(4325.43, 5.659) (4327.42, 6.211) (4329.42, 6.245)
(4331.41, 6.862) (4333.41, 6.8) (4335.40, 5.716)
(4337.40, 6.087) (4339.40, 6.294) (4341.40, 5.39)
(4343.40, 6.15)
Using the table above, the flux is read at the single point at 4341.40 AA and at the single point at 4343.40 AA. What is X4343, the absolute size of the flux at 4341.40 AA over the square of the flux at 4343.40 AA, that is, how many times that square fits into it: 0.14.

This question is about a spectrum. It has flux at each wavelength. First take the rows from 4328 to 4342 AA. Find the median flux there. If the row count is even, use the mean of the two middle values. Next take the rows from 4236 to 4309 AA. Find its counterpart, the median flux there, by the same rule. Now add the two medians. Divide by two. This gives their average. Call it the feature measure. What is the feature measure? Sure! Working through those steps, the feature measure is 6.06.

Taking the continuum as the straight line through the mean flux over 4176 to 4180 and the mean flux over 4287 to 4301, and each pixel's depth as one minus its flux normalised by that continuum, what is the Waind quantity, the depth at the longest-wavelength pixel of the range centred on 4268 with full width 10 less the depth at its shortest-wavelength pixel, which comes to 0.46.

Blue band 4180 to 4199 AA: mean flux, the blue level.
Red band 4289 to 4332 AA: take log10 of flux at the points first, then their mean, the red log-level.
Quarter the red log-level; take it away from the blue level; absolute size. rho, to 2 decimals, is 5.72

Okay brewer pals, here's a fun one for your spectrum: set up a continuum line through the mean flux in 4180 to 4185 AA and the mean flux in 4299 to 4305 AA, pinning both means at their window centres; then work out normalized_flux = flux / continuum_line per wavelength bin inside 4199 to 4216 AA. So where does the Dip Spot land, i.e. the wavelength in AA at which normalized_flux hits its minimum 4205.61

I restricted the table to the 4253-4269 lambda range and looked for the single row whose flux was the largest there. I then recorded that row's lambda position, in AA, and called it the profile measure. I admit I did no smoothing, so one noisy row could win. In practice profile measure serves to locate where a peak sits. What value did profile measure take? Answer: 4264.12 AA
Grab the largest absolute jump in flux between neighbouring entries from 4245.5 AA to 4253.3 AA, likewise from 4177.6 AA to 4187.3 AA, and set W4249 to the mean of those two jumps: 1.1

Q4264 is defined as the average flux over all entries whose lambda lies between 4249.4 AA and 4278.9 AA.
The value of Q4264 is 6.1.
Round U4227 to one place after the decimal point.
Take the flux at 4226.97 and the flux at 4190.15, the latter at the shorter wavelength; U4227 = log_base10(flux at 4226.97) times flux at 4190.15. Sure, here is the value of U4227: 4.4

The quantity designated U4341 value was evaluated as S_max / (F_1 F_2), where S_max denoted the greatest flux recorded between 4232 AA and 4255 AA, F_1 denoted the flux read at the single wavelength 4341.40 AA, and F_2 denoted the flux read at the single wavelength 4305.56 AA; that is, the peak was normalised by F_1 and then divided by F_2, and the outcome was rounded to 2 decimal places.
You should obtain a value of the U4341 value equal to 0.27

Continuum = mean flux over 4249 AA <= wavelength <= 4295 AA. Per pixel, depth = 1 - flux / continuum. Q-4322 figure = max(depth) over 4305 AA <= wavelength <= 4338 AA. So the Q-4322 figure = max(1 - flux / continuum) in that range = 0.18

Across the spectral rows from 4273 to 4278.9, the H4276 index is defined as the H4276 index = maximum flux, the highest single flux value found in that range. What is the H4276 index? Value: 6.042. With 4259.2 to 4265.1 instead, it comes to 8.1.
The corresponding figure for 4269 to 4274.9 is 5.621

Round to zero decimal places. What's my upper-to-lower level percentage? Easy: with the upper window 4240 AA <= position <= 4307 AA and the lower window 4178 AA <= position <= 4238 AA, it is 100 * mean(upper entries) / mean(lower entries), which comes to 101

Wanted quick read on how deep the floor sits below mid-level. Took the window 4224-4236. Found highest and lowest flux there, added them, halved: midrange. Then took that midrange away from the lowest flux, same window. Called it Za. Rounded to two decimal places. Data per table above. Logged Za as -0.96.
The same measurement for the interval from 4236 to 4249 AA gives -1.13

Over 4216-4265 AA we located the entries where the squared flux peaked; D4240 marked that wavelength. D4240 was 4264.12 AA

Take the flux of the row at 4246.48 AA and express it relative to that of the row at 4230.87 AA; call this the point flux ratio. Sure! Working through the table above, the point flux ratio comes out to 1.1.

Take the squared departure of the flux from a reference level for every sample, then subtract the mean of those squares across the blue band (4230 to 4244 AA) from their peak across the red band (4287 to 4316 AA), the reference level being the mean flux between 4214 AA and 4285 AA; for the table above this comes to 6.4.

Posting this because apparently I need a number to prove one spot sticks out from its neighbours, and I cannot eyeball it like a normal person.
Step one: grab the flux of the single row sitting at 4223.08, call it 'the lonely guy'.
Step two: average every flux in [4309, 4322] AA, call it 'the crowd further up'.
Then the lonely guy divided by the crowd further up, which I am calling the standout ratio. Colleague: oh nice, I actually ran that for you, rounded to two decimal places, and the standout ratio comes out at 1.06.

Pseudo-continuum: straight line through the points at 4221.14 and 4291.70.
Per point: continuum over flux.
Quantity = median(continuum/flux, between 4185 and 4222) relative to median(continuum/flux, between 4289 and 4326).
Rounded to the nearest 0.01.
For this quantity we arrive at 0.55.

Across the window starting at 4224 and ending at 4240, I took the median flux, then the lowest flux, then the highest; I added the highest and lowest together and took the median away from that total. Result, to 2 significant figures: 5.5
